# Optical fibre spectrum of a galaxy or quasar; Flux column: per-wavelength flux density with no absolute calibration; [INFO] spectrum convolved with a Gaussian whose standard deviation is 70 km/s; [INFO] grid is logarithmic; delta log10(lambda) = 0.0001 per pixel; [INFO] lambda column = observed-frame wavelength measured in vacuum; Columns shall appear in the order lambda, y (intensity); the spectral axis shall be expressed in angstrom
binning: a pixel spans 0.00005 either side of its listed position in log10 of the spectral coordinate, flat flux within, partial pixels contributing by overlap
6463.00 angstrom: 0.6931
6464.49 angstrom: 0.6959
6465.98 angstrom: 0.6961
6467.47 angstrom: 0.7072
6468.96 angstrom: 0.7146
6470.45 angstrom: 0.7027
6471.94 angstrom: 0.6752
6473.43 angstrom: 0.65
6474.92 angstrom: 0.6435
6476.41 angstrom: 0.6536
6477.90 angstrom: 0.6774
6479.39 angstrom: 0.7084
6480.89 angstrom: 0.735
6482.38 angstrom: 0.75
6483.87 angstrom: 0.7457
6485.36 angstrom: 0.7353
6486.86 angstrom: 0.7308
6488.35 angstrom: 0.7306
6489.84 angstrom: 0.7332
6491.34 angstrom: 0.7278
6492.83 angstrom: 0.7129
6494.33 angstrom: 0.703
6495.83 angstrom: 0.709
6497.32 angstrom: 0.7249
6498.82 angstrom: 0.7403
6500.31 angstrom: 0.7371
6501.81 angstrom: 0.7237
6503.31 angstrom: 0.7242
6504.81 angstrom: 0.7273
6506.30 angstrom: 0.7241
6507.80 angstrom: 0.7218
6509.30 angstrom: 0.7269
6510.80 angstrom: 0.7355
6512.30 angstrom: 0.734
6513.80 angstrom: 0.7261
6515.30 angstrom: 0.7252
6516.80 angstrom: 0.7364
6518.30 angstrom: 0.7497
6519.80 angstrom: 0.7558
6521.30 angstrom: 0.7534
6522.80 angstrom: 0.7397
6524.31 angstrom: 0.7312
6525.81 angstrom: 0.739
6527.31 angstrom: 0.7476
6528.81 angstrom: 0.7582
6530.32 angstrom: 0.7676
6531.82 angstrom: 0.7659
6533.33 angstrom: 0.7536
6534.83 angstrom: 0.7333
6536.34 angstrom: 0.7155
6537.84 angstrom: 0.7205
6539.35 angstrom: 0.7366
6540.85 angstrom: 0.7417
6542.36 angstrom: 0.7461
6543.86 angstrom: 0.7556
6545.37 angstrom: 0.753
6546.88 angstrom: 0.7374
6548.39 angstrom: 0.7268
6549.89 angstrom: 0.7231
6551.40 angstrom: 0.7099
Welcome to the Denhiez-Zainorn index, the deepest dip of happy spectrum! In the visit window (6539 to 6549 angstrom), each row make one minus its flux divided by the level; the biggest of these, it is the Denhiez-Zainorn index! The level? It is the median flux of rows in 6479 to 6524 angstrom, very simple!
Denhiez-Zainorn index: 0.01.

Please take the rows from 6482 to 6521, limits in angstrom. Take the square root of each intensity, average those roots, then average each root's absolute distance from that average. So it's 0.0053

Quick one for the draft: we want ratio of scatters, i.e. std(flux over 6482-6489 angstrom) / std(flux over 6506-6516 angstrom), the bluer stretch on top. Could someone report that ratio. 1.7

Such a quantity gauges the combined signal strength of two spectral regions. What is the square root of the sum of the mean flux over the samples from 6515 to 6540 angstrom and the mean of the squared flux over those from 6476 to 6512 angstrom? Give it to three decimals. 1.125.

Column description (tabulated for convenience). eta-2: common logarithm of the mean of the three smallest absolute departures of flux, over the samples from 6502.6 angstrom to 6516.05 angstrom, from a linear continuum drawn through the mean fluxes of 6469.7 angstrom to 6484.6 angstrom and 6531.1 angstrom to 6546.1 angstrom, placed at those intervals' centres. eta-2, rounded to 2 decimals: -2.56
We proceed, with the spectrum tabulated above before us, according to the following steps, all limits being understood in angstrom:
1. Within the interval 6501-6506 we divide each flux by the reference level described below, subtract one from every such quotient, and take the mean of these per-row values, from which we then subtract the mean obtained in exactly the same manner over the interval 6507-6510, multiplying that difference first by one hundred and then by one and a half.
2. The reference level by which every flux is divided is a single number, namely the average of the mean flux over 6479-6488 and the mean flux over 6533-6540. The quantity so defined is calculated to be 0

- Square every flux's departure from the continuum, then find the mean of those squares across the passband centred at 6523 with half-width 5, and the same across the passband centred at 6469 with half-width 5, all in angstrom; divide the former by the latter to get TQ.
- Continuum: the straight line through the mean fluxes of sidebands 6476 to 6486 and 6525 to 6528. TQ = 0.1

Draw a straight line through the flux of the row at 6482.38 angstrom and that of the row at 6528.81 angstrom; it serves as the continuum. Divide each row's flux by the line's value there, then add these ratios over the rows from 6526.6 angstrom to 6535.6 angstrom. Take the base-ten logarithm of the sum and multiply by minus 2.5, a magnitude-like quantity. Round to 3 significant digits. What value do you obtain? -1.94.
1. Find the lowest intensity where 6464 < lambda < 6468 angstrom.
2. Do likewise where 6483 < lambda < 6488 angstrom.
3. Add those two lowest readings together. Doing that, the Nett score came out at 1.43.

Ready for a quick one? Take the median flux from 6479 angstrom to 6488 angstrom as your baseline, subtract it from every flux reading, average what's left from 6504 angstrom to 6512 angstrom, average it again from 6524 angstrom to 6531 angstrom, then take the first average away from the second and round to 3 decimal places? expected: 0.022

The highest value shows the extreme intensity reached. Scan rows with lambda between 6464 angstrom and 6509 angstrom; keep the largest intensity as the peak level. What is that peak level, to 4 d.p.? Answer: 0.7500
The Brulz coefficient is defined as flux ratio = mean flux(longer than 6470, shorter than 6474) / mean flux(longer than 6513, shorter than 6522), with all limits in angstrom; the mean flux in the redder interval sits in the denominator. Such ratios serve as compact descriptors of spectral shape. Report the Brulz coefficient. 0.91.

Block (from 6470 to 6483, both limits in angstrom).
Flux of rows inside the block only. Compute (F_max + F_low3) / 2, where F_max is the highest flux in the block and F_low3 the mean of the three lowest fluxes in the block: 0.700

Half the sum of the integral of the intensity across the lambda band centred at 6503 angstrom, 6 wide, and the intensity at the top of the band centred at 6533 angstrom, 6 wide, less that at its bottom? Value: 2.16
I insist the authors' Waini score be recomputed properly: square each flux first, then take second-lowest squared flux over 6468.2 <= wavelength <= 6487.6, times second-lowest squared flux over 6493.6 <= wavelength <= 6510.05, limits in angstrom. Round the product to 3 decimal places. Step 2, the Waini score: 0.212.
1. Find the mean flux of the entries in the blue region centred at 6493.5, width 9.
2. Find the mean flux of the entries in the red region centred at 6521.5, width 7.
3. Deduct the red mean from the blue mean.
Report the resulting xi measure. -0.027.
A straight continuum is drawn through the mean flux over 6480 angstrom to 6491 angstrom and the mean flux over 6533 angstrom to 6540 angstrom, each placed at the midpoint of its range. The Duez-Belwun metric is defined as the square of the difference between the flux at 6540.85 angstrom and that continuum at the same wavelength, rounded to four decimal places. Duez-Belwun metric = 0.0001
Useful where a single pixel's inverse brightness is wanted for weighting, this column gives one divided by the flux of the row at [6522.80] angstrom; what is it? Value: 1.35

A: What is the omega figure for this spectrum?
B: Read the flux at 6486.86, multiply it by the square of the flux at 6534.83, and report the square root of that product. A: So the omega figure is 0.627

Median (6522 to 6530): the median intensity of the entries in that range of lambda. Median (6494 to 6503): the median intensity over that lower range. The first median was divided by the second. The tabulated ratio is 1.02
